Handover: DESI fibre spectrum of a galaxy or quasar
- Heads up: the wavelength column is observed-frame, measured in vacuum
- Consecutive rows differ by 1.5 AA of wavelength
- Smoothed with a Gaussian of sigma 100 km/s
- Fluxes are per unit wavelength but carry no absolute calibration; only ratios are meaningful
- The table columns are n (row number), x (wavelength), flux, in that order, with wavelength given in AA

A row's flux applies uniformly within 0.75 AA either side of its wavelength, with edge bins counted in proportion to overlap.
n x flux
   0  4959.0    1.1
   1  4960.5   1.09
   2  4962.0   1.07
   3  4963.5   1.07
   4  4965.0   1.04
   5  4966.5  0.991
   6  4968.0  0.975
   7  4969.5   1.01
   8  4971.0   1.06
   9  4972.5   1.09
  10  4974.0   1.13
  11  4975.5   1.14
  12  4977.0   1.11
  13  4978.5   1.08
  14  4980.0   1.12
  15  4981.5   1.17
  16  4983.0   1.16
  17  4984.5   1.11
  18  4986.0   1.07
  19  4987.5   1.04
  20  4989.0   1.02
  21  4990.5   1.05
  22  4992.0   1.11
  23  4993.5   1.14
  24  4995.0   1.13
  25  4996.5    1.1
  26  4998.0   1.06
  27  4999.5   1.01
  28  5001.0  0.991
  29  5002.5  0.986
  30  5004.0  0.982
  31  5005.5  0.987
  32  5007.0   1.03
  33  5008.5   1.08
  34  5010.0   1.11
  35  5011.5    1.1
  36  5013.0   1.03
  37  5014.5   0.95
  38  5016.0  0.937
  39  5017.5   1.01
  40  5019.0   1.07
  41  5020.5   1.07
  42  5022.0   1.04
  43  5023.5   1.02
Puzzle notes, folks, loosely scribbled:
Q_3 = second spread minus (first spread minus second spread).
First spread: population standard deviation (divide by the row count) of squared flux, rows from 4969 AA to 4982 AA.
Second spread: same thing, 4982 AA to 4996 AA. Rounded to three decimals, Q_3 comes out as 0.103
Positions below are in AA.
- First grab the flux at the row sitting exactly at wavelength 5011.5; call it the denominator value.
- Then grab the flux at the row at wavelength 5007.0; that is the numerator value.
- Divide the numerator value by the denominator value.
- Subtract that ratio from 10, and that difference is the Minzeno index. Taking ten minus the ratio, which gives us 9.06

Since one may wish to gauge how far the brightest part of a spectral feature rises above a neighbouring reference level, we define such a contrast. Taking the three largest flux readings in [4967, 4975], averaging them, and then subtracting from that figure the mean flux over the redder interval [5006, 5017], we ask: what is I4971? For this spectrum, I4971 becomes 0.06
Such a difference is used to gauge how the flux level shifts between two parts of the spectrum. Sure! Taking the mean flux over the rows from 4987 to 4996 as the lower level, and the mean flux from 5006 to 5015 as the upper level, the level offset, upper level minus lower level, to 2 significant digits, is -0.032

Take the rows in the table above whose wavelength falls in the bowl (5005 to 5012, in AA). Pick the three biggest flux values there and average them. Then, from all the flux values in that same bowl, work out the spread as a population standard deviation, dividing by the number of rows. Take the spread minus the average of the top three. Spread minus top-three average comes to -1.05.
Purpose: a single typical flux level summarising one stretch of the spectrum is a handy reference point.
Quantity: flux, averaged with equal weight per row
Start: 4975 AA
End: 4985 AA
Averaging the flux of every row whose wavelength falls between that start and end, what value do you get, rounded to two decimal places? 1.13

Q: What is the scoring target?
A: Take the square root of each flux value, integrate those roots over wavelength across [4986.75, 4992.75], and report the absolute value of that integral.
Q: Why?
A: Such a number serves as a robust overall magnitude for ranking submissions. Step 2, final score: 6.16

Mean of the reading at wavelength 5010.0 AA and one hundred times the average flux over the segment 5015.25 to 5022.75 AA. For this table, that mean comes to 51.8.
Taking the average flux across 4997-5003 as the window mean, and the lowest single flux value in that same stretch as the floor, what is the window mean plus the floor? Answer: 2.00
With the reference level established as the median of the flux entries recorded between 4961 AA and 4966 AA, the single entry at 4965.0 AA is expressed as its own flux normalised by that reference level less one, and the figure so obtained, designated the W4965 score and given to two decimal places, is -0.03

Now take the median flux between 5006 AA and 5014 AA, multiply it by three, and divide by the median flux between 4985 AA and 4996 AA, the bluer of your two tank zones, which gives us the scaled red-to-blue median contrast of 3.03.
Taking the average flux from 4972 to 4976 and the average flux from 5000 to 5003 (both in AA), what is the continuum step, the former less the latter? 0.13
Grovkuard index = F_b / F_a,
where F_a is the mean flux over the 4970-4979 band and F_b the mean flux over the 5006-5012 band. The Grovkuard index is 0.98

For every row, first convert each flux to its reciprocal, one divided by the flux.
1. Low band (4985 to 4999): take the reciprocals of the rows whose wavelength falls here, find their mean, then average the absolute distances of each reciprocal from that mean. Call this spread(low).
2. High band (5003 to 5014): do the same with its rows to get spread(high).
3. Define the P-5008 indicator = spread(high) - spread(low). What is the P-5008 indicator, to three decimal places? 0.010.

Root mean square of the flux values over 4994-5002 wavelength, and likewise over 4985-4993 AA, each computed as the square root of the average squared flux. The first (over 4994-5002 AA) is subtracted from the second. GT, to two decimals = 0.00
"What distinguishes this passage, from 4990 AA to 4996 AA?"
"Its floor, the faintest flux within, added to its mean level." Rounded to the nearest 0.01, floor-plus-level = 2.16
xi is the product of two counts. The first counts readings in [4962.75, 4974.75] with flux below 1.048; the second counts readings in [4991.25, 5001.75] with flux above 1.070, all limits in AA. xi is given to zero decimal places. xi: 16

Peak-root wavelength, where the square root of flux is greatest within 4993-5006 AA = 4993.5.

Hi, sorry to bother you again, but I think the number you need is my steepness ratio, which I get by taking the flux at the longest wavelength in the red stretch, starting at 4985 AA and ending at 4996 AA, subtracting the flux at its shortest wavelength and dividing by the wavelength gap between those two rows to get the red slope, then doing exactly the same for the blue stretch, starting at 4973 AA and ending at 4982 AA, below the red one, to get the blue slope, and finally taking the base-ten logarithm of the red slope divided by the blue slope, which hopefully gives 0.10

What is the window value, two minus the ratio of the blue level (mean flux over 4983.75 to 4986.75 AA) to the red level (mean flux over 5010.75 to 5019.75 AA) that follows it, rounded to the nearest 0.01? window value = 0.93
